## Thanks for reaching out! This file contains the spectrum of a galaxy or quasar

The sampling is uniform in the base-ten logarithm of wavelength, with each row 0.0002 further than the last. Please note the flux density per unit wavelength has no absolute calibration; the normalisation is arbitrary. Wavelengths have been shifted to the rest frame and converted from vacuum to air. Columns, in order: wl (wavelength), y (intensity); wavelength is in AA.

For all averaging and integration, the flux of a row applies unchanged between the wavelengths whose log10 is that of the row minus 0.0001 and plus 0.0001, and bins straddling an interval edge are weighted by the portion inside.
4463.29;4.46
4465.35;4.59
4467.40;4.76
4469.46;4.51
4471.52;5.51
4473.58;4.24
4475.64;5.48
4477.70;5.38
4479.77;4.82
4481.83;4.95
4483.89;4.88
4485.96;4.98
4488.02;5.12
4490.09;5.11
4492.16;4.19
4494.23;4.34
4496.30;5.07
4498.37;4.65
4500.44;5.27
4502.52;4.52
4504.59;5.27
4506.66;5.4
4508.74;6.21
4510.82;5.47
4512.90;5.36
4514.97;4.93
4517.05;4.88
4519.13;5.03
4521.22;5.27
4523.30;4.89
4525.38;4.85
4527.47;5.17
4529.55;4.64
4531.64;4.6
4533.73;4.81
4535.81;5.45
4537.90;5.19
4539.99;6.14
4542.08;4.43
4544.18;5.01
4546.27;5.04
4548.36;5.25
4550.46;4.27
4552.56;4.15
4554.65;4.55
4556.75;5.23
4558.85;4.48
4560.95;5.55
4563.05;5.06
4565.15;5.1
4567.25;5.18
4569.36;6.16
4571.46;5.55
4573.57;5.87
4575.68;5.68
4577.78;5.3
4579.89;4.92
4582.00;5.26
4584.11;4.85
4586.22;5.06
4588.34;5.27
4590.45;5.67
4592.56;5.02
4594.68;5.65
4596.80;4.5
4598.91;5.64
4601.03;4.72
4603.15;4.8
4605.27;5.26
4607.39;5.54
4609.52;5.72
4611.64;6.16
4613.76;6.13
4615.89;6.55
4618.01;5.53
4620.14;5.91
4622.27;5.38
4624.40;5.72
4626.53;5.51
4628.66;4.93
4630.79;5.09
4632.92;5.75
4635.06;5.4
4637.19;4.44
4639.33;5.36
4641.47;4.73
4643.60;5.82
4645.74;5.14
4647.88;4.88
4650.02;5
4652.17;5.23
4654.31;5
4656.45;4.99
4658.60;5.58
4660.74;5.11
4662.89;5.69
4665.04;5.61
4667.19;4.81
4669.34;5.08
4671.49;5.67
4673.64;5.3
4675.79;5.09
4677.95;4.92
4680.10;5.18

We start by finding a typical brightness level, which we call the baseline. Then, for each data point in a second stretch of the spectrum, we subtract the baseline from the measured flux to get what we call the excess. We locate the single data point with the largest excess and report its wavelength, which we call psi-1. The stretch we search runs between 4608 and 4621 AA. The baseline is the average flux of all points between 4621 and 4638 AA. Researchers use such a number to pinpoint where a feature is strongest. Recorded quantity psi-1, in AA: 4615.89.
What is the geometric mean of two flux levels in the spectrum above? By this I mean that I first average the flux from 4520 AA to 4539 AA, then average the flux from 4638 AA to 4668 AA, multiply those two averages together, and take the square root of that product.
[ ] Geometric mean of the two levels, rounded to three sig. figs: 5.10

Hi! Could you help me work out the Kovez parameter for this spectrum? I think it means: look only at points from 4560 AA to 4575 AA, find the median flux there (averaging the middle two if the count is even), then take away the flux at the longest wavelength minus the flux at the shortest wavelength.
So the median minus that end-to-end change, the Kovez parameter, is 5.2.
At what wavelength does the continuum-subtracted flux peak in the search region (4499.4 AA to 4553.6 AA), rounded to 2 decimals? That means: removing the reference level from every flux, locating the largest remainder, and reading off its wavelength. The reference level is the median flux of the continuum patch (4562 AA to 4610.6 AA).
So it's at 4508.74 AA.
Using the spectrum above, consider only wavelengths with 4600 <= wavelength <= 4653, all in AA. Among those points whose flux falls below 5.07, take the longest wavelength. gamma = 4650.02 AA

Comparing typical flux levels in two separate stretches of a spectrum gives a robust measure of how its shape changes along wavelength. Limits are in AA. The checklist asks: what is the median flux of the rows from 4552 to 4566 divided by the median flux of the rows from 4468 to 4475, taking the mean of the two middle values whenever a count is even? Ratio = 1.12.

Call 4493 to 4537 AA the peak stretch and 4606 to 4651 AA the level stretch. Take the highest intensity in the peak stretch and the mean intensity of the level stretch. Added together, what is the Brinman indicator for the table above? 11.7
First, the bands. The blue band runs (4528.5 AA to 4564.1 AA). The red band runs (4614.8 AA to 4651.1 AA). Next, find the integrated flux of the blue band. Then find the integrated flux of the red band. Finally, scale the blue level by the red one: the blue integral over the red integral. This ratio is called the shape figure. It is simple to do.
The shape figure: 0.90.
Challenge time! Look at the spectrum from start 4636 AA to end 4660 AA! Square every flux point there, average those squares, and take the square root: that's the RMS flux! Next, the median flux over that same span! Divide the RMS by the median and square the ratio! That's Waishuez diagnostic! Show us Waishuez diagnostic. 1.05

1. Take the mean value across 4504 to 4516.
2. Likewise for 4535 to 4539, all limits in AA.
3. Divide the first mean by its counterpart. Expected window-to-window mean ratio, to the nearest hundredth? 1.02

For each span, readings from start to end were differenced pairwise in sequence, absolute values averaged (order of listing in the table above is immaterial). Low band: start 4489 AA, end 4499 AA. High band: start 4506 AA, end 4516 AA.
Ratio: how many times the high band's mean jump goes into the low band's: 1.06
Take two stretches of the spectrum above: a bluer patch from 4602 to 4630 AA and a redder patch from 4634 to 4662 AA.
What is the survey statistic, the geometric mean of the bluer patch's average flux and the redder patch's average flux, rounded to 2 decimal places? 5.37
